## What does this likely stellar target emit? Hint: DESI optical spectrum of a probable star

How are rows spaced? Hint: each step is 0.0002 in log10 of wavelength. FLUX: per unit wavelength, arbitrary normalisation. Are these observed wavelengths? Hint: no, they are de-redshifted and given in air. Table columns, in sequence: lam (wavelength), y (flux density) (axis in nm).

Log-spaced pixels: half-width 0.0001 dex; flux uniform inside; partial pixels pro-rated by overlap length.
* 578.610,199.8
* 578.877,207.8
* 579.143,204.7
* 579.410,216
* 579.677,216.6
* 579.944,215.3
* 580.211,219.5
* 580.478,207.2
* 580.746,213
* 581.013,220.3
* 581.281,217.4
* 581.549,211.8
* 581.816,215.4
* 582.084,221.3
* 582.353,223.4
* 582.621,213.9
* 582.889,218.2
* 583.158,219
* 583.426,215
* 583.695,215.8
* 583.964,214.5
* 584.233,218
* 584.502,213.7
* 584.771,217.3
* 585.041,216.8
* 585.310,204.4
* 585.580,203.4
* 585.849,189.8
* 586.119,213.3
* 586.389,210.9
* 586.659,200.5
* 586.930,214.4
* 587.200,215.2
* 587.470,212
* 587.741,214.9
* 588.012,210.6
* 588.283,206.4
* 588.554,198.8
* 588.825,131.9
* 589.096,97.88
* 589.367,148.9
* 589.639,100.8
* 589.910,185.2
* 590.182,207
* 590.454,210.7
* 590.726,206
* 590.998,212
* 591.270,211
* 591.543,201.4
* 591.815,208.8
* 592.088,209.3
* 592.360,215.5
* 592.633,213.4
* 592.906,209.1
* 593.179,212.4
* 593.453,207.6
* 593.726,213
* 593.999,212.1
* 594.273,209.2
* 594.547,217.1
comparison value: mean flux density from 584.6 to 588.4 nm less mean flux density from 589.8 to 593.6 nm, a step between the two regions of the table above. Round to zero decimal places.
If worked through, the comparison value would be 1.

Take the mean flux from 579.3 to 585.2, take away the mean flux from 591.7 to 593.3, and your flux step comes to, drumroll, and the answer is 5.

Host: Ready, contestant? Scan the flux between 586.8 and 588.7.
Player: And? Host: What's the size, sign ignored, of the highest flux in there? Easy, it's 215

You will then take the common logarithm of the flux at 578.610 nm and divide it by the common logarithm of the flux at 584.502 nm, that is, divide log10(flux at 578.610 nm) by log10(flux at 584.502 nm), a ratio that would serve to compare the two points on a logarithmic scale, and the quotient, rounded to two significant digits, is 0.99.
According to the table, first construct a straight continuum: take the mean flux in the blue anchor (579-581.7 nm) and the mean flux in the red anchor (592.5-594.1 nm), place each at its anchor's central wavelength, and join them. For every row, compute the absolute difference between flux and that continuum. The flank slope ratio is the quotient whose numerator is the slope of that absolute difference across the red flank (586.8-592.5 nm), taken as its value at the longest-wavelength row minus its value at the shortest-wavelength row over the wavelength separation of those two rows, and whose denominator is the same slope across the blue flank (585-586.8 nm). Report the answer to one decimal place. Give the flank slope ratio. 0.1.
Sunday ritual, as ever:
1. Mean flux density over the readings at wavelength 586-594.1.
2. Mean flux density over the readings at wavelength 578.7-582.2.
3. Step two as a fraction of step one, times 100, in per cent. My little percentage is 109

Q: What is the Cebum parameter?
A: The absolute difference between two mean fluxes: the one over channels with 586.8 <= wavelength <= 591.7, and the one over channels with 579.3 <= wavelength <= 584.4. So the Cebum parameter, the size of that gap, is 28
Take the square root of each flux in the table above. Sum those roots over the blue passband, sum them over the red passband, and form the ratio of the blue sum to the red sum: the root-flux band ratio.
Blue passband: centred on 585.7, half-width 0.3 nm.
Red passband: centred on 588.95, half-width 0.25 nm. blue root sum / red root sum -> 1.31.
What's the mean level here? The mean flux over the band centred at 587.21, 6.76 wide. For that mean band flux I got 194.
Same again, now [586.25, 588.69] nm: 209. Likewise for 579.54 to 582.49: 216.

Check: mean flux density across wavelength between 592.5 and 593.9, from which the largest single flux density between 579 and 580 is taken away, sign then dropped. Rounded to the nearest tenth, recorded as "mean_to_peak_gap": 5.5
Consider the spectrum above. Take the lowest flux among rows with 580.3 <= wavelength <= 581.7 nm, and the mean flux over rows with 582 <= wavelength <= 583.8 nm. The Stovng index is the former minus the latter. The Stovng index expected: -11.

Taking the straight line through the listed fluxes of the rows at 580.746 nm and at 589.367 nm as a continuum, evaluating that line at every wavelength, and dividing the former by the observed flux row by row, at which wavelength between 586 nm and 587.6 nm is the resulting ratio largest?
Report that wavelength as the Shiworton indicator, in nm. 586.659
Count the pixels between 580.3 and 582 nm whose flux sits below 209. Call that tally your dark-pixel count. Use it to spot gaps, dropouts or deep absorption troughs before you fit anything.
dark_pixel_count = 1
